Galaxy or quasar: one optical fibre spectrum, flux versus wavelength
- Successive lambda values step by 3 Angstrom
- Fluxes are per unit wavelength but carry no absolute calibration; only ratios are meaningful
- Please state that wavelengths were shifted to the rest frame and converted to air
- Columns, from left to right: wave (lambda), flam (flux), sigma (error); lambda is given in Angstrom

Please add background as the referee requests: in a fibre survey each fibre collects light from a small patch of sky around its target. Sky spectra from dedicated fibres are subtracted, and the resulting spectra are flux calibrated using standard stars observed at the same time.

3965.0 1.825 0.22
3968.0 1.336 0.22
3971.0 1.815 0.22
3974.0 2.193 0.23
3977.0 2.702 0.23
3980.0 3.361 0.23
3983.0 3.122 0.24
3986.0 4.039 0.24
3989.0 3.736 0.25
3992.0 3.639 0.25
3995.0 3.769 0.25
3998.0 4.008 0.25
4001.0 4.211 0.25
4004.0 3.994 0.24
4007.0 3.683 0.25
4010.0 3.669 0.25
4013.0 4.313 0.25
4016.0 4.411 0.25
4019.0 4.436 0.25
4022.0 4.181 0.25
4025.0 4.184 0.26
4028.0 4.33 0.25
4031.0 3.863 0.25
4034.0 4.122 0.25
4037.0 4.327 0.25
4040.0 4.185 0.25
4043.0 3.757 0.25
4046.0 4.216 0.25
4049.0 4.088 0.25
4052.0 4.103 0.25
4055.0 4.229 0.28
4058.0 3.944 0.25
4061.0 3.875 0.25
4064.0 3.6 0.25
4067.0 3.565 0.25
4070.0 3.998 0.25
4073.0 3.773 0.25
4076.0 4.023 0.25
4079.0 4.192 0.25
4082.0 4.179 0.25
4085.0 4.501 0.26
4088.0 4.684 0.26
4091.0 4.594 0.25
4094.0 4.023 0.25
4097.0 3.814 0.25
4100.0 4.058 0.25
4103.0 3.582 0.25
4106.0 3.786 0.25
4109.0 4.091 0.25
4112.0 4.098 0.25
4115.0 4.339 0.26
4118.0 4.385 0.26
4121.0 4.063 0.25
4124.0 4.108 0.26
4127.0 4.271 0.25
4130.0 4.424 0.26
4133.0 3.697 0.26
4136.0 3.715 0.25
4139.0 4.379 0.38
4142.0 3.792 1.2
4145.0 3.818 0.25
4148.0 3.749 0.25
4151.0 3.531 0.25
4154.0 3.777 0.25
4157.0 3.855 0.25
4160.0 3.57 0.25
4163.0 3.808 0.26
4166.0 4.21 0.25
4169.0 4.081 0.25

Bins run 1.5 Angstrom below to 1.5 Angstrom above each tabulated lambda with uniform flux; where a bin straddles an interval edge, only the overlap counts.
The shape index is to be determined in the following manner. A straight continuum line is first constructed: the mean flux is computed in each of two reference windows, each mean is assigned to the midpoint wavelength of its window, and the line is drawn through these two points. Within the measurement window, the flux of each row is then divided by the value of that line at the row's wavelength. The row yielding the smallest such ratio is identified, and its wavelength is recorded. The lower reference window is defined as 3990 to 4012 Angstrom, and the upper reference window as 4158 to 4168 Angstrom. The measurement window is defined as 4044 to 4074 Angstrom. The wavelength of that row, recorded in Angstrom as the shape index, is 4067.0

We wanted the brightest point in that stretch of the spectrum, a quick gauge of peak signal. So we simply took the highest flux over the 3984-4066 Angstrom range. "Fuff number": 4.436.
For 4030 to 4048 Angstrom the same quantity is 4.327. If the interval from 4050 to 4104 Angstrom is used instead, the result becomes 4.684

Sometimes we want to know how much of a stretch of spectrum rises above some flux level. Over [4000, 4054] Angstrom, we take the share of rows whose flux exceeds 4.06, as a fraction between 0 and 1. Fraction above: 0.7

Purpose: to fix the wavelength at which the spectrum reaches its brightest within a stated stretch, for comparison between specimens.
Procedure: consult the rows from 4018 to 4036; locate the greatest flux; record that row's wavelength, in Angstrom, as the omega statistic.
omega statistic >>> 4019.0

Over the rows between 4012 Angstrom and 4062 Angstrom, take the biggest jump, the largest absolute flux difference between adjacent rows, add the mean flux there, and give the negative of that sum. -4.62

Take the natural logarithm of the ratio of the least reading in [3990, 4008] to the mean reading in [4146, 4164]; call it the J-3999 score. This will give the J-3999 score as -0.02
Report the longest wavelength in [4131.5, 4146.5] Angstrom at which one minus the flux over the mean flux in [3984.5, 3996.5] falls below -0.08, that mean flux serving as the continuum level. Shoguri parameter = 4139.0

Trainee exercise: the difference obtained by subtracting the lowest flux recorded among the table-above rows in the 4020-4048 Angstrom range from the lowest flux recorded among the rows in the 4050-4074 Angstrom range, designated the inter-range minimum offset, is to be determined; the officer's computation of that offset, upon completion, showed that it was -0.19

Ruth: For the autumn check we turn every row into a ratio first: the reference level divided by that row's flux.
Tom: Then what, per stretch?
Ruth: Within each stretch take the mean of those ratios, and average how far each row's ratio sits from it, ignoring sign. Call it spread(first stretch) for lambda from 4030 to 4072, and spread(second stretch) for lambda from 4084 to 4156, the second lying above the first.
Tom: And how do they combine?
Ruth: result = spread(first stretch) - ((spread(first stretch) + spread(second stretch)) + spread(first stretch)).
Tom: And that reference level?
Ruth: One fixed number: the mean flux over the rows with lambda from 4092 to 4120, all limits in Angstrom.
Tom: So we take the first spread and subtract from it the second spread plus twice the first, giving -0.12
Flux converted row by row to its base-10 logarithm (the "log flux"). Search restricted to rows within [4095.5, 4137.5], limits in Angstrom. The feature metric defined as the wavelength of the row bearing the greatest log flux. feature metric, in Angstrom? 4130.0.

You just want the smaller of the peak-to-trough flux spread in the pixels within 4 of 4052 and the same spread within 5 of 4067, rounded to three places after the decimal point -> 0.141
